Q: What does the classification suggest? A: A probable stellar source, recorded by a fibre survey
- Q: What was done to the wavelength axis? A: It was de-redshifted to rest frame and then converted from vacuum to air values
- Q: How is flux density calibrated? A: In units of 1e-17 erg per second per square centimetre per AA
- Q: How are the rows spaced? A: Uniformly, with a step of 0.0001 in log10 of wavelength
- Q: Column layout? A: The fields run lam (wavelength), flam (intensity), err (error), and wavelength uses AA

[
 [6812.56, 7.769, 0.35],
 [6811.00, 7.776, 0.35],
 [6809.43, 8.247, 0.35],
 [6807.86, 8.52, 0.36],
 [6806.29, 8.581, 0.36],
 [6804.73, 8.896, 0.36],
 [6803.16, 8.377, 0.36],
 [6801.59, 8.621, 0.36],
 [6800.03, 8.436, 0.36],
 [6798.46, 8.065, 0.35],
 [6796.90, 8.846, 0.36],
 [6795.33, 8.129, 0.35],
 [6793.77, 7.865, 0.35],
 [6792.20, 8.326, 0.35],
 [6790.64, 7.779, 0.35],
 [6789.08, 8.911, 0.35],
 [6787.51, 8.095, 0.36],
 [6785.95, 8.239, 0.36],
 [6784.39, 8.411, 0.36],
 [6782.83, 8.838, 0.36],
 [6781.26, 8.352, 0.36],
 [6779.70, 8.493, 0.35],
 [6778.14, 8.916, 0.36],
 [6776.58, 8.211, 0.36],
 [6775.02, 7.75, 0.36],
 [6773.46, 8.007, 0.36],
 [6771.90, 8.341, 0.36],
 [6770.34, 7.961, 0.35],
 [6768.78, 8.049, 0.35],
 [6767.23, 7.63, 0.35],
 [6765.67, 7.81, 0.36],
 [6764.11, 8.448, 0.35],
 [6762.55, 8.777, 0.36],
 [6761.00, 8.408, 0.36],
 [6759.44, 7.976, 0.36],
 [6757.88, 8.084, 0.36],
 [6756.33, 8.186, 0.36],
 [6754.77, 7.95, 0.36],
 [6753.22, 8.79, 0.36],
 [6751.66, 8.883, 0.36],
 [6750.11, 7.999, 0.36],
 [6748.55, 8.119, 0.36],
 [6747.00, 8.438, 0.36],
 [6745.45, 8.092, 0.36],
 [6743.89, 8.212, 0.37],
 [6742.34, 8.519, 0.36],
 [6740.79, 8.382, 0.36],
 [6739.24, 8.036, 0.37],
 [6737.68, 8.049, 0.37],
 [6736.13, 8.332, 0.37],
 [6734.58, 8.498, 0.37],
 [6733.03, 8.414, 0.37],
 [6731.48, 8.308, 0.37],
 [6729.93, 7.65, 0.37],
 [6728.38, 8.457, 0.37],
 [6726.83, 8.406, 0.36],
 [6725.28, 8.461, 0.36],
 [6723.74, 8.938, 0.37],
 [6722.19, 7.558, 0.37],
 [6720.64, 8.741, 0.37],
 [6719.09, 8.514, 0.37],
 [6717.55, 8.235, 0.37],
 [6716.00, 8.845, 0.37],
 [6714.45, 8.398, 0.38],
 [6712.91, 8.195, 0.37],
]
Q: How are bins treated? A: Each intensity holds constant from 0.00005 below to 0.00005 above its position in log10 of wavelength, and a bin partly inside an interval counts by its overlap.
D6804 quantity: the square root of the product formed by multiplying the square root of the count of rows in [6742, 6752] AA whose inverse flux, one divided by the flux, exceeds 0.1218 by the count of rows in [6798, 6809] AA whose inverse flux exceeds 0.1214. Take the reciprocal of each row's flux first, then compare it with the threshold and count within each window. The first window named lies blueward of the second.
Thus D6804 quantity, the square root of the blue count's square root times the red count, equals 1.3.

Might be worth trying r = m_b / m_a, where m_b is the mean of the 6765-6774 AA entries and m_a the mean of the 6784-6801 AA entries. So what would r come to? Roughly 0.96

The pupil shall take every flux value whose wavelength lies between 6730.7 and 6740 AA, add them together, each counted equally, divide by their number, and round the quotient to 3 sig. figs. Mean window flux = 8.27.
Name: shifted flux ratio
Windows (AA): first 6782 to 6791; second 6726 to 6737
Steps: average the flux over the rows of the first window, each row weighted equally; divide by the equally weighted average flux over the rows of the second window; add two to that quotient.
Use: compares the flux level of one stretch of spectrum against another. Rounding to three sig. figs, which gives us 3.01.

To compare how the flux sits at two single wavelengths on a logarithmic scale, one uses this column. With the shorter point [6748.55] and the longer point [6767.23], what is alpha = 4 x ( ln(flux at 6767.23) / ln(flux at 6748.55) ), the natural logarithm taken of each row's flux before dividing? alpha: 3.88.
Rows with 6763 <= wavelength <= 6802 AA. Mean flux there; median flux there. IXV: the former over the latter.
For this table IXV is 1.00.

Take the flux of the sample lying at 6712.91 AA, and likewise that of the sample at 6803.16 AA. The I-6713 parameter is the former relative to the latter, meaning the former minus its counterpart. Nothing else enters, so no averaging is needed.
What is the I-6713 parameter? -0.18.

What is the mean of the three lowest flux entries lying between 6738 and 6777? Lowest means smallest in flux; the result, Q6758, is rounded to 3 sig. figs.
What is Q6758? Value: 7.73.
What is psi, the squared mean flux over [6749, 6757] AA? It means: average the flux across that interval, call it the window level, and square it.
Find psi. 70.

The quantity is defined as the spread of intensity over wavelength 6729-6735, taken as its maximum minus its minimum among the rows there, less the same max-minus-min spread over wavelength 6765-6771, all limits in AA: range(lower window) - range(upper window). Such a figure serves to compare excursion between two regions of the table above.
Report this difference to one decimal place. 0.4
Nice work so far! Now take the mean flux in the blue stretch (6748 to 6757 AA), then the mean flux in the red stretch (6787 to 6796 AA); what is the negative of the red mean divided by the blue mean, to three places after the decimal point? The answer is -0.984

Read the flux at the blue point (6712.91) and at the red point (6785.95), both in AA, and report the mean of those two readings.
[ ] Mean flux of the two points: 8.2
